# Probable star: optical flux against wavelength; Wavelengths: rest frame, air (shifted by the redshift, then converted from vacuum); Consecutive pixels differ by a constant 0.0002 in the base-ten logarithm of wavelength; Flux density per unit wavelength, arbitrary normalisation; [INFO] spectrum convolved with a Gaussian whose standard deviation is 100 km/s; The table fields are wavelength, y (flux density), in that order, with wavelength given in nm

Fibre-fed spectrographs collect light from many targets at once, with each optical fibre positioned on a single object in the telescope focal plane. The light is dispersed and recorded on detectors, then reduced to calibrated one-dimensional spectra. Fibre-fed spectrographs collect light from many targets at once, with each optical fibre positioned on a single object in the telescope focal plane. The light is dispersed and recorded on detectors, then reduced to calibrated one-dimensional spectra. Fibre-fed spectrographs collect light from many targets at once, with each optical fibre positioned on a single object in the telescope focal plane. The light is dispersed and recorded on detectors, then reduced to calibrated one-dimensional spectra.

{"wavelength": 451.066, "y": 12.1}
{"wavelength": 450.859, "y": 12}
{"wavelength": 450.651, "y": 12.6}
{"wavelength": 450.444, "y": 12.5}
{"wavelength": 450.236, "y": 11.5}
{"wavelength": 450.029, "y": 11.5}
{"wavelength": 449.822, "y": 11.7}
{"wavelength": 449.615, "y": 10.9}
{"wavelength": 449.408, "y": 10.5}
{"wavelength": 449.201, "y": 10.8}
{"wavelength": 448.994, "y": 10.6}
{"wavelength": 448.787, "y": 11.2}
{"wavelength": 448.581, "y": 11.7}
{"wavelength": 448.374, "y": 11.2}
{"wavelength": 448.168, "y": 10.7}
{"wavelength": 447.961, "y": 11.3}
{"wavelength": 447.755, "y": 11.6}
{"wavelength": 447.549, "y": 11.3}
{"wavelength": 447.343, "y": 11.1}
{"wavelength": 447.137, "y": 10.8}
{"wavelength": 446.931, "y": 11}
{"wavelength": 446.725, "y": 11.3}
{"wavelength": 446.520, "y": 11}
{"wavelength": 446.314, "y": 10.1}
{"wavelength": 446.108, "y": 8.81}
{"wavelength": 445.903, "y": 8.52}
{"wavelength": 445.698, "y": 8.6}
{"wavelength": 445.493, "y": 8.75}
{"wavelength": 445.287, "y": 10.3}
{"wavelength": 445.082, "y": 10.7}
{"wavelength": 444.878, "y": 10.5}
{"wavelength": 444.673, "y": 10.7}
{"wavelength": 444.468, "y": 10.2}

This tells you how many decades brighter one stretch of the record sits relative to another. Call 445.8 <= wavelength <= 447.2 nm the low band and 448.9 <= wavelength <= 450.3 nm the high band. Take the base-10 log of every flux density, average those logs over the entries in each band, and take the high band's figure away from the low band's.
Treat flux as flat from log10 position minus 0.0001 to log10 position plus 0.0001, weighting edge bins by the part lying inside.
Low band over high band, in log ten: -0.037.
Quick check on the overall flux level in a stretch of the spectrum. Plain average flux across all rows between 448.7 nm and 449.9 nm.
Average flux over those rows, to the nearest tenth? 10.9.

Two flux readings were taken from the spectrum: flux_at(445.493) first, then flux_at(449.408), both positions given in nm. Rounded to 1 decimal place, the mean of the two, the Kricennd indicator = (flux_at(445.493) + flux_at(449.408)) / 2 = 9.6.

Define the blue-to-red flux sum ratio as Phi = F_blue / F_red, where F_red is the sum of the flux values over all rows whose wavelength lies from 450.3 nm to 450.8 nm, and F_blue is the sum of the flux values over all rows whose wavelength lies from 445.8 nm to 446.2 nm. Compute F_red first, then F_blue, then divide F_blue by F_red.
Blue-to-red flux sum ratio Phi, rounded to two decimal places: 0.69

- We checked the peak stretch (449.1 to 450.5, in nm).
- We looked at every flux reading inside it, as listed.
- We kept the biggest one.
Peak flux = 12.5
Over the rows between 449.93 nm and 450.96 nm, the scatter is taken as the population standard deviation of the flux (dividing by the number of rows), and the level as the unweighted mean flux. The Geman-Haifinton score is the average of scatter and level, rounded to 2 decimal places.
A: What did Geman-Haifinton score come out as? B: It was 6.25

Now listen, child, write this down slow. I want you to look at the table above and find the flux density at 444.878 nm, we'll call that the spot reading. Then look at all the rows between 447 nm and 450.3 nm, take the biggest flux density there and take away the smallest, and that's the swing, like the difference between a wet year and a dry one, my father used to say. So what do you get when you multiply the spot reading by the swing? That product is 13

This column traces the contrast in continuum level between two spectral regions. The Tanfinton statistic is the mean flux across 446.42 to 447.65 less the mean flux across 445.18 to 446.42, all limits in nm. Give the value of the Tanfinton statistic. 1.9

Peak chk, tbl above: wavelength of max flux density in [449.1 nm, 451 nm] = 450.651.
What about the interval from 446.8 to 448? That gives 447.755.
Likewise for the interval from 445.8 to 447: 446.725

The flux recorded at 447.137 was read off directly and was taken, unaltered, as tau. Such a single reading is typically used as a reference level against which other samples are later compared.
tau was 10.8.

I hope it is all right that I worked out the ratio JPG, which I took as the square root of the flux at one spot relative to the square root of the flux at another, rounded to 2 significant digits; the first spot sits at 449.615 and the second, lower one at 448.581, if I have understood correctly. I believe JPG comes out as 0.97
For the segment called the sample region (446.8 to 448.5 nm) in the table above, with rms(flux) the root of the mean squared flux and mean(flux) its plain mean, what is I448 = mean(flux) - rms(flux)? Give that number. 0.00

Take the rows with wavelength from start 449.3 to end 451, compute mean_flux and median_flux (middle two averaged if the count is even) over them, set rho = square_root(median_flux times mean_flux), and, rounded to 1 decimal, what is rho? 11.6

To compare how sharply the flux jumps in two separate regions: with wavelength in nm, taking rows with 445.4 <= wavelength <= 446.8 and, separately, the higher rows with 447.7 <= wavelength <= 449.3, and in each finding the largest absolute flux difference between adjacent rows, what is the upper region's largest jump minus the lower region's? -0.7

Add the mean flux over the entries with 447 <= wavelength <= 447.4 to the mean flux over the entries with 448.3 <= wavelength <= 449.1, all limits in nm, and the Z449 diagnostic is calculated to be 22.1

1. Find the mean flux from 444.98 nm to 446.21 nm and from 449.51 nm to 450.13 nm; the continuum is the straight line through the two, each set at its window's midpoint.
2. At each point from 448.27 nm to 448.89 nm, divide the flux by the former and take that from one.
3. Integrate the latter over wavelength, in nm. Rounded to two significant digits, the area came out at -0.035 nm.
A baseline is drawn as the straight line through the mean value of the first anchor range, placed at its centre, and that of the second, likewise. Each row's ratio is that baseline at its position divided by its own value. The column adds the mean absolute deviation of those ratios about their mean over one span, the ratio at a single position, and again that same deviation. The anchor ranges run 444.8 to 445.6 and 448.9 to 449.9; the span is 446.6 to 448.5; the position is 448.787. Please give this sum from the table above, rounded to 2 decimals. 1.00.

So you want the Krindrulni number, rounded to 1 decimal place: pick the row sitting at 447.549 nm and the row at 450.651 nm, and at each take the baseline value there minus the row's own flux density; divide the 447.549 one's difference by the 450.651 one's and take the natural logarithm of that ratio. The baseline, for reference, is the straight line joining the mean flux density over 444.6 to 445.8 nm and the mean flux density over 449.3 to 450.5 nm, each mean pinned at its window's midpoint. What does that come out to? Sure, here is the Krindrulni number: -0.4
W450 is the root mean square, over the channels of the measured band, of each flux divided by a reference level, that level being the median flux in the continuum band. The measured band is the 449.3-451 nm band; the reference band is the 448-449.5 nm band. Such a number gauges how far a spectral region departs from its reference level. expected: 1.08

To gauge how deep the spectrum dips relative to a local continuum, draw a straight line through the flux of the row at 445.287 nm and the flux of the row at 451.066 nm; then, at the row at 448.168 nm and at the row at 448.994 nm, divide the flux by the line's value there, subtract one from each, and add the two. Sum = -0.12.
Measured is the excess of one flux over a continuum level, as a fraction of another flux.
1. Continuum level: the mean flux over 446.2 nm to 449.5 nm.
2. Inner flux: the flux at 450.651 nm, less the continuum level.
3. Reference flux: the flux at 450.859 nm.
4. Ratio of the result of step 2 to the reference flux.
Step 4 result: 0.13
